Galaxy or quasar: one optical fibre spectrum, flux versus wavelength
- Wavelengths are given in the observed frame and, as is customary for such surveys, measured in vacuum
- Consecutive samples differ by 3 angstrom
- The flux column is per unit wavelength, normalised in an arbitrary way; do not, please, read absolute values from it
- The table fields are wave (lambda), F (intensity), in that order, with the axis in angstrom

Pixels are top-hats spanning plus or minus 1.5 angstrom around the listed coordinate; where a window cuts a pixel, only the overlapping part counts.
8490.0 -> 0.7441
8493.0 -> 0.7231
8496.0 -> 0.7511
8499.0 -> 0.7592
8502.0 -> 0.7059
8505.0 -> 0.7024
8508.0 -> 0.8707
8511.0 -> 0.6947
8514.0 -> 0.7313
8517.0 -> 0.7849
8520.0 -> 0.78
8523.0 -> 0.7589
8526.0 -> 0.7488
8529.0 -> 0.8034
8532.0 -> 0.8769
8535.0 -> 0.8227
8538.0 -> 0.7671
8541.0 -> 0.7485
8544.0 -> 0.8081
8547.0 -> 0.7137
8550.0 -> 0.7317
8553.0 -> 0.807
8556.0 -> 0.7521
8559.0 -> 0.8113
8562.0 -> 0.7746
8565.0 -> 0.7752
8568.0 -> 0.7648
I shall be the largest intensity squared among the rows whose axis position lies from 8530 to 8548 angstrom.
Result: 0.769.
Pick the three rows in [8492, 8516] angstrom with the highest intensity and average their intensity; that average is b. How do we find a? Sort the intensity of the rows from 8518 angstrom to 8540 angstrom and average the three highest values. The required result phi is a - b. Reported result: 0.041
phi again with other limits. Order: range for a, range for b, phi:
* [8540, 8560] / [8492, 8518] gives 0.004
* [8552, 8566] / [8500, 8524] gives -0.014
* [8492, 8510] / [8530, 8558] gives -0.042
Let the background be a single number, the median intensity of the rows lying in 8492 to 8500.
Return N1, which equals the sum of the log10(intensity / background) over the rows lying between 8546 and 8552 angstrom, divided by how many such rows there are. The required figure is -0.017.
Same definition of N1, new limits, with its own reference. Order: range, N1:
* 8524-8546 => 0.025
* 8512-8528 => 0.005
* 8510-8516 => -0.023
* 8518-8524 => 0.010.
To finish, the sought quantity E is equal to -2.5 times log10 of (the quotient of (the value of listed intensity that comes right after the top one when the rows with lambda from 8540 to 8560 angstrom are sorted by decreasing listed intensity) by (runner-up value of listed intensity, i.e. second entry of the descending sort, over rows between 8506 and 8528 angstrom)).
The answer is -0.032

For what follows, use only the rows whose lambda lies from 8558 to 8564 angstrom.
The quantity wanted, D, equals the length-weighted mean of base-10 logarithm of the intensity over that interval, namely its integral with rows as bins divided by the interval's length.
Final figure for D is -0.103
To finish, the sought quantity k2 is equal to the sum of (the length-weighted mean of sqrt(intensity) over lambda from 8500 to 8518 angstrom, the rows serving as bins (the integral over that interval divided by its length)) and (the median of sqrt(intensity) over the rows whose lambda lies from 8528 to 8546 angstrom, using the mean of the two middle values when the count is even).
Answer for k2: 1.76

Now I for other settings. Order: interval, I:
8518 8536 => 0.769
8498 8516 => 0.758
